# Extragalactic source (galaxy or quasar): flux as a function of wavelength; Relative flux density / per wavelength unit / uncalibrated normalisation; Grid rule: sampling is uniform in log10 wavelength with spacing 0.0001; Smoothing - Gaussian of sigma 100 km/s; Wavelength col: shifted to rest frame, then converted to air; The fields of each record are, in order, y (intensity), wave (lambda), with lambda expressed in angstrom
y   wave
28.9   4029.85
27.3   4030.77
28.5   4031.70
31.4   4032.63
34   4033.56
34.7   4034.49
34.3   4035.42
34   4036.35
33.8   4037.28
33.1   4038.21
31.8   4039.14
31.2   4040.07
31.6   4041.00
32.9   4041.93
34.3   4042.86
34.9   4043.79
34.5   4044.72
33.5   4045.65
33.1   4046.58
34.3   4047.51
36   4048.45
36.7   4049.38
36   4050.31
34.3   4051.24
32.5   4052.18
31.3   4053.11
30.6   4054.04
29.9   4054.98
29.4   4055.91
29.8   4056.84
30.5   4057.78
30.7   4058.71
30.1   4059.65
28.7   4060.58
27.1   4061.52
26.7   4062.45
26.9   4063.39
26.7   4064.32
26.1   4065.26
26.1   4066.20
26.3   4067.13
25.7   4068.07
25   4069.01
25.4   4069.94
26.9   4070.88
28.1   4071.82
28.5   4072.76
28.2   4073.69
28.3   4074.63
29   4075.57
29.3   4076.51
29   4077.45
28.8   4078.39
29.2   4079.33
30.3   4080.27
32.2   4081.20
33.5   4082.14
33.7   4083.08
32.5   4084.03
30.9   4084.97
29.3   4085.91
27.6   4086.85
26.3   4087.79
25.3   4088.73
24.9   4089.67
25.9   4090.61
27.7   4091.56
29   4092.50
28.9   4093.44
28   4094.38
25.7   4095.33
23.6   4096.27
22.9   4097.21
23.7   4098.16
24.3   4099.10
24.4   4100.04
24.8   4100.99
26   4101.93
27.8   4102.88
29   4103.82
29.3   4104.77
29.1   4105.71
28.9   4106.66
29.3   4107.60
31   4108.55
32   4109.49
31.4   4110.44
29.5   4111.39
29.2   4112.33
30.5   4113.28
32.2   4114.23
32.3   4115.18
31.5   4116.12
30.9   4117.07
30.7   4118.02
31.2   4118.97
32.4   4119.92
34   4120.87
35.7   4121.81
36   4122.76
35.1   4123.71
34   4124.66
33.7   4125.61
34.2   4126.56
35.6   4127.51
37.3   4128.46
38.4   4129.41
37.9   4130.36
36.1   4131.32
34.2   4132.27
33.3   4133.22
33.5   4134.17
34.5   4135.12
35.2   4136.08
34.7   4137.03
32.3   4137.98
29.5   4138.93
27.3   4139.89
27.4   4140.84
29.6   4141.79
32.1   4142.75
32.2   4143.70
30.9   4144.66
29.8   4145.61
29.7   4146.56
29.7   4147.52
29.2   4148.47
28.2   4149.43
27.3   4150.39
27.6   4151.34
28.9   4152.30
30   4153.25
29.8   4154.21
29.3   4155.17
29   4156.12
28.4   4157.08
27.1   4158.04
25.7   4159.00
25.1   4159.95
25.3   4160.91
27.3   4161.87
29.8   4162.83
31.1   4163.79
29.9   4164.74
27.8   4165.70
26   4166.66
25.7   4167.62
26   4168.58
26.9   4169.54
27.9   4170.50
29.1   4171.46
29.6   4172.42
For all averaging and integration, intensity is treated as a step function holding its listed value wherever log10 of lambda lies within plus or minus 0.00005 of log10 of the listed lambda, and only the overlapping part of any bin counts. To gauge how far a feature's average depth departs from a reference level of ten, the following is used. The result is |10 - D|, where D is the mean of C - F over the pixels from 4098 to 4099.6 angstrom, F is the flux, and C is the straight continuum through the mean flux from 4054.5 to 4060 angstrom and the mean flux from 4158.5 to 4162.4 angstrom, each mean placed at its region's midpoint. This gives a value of 6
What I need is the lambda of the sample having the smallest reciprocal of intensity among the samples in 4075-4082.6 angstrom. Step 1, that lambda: 4082.14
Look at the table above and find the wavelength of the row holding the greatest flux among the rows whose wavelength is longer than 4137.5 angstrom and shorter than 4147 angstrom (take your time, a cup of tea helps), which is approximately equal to 4137.98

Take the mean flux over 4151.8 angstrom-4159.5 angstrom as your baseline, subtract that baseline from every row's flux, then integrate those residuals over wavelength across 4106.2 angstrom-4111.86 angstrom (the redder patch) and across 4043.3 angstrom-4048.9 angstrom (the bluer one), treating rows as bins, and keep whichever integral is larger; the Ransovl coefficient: 33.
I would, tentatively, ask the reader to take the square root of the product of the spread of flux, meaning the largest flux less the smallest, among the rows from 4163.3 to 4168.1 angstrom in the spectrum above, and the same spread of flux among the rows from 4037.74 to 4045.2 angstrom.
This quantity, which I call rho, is 4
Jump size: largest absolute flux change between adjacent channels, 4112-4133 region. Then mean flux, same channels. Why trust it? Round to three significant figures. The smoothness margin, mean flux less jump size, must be 31.9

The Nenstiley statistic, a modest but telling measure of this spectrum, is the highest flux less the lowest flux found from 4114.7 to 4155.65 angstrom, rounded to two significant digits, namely 11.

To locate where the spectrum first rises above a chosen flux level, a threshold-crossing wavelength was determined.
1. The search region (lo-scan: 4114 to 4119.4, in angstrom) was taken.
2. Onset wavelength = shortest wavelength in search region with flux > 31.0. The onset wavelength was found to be 4114.23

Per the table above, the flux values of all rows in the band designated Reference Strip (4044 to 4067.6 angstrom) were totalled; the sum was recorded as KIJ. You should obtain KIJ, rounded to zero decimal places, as 768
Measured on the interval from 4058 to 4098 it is 1175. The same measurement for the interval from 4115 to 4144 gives 1033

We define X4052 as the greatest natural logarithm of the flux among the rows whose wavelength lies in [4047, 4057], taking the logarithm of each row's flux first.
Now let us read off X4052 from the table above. 3.60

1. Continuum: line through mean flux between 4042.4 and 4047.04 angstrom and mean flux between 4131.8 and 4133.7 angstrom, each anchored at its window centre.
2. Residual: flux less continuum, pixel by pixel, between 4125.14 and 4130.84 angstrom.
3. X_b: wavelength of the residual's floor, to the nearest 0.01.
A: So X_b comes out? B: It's 4125.61 angstrom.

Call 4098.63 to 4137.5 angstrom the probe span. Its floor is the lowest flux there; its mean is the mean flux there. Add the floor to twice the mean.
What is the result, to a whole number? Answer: 88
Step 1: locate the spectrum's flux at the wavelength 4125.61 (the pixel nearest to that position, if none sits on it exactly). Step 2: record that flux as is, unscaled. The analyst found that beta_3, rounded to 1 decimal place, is 33.7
